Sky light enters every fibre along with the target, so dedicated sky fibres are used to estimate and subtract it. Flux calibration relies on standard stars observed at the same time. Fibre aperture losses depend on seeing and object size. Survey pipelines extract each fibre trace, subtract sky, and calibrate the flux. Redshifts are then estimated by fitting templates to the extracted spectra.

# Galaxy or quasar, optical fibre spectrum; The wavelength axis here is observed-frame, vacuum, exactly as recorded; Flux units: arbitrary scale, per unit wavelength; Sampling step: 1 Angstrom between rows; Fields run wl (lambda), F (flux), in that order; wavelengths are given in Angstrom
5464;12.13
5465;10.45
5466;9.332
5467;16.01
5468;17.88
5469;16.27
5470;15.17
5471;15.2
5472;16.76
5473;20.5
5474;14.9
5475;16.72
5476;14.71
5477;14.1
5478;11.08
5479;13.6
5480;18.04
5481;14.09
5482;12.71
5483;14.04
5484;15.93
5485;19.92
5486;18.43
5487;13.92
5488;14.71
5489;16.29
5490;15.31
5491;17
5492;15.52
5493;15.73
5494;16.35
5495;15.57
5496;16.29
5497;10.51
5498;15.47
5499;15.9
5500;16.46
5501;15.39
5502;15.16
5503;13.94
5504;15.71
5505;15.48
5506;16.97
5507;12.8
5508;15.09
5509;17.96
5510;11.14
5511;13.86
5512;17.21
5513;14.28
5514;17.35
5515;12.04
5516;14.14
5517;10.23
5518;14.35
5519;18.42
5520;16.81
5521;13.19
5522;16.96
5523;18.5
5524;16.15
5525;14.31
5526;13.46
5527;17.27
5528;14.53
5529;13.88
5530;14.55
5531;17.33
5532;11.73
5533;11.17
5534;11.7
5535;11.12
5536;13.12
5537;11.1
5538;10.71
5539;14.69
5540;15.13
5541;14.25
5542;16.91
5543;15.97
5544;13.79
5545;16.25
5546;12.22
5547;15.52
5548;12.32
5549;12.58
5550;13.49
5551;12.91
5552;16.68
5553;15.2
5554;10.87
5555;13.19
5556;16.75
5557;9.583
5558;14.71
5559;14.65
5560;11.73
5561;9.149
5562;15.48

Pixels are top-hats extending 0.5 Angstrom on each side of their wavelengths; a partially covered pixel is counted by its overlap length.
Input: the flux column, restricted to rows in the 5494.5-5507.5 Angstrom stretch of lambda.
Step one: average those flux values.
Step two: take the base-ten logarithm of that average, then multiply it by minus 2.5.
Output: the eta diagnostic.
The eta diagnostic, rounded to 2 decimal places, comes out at -2.94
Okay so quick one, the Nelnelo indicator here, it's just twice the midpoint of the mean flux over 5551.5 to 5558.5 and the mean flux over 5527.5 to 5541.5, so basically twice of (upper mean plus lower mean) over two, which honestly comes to 27.1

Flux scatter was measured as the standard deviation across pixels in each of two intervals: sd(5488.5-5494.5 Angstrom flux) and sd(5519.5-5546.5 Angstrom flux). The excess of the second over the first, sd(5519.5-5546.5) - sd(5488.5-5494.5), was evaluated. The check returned 1.6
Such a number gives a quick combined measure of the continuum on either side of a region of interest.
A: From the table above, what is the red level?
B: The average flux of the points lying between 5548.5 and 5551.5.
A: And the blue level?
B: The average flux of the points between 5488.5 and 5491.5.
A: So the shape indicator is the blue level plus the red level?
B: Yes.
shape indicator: 29.2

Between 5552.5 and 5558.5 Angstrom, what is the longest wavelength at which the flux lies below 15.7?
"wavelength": 5558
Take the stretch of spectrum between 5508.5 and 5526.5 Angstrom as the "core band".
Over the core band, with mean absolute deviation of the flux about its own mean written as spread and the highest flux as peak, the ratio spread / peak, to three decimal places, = 0.115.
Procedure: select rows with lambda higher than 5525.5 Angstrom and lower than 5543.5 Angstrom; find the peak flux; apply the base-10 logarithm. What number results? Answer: 1.24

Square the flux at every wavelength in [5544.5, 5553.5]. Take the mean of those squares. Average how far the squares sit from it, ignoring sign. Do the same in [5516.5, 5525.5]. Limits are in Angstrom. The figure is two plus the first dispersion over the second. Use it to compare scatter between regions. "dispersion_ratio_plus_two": 2.7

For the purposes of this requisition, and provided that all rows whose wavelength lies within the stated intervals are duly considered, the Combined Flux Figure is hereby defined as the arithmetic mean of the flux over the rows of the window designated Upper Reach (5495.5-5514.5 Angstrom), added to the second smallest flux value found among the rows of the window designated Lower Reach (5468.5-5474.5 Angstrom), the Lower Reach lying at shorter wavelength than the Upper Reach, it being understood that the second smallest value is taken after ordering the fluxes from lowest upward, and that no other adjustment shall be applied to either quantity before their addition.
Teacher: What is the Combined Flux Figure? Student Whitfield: 30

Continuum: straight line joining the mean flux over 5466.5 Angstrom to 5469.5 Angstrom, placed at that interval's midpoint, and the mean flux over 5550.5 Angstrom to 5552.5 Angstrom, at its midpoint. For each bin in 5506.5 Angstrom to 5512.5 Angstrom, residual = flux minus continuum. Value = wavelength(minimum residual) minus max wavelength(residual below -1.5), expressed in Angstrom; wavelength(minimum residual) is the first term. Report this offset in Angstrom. -1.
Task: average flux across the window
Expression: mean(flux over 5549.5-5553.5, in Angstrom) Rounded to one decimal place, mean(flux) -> 14.6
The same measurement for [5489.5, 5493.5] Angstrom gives 15.9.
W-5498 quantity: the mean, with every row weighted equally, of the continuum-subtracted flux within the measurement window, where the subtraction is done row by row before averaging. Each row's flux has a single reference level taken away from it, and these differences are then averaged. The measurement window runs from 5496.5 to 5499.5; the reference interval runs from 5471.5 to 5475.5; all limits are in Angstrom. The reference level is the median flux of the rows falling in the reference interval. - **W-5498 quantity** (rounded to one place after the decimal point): -2.8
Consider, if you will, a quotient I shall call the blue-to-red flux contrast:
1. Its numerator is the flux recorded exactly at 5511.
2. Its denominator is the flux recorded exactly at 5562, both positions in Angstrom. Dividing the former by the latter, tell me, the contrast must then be 0.90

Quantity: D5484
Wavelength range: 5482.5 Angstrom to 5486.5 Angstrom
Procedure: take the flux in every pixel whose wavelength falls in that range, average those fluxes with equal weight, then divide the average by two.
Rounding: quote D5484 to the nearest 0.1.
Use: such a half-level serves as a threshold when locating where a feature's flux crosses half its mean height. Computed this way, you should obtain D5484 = 8.5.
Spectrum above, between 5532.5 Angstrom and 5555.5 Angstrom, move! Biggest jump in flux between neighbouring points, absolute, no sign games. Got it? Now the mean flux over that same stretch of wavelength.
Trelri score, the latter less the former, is 9.19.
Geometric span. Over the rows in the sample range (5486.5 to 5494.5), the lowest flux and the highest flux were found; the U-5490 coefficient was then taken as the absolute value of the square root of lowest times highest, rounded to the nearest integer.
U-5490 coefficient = 15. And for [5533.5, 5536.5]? 12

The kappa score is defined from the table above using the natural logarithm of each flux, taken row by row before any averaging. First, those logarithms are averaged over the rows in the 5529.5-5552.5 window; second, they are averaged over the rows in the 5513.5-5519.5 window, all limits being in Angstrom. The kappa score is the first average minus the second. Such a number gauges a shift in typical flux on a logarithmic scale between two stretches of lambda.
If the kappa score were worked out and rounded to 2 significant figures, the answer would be -0.042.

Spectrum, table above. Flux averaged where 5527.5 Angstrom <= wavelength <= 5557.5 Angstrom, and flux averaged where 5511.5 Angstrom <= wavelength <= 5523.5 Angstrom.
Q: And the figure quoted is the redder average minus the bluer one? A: -1.6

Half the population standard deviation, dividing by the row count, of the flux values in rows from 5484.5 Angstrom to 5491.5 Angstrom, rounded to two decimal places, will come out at 0.98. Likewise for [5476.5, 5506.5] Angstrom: 0.95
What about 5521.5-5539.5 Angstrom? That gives 1.20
